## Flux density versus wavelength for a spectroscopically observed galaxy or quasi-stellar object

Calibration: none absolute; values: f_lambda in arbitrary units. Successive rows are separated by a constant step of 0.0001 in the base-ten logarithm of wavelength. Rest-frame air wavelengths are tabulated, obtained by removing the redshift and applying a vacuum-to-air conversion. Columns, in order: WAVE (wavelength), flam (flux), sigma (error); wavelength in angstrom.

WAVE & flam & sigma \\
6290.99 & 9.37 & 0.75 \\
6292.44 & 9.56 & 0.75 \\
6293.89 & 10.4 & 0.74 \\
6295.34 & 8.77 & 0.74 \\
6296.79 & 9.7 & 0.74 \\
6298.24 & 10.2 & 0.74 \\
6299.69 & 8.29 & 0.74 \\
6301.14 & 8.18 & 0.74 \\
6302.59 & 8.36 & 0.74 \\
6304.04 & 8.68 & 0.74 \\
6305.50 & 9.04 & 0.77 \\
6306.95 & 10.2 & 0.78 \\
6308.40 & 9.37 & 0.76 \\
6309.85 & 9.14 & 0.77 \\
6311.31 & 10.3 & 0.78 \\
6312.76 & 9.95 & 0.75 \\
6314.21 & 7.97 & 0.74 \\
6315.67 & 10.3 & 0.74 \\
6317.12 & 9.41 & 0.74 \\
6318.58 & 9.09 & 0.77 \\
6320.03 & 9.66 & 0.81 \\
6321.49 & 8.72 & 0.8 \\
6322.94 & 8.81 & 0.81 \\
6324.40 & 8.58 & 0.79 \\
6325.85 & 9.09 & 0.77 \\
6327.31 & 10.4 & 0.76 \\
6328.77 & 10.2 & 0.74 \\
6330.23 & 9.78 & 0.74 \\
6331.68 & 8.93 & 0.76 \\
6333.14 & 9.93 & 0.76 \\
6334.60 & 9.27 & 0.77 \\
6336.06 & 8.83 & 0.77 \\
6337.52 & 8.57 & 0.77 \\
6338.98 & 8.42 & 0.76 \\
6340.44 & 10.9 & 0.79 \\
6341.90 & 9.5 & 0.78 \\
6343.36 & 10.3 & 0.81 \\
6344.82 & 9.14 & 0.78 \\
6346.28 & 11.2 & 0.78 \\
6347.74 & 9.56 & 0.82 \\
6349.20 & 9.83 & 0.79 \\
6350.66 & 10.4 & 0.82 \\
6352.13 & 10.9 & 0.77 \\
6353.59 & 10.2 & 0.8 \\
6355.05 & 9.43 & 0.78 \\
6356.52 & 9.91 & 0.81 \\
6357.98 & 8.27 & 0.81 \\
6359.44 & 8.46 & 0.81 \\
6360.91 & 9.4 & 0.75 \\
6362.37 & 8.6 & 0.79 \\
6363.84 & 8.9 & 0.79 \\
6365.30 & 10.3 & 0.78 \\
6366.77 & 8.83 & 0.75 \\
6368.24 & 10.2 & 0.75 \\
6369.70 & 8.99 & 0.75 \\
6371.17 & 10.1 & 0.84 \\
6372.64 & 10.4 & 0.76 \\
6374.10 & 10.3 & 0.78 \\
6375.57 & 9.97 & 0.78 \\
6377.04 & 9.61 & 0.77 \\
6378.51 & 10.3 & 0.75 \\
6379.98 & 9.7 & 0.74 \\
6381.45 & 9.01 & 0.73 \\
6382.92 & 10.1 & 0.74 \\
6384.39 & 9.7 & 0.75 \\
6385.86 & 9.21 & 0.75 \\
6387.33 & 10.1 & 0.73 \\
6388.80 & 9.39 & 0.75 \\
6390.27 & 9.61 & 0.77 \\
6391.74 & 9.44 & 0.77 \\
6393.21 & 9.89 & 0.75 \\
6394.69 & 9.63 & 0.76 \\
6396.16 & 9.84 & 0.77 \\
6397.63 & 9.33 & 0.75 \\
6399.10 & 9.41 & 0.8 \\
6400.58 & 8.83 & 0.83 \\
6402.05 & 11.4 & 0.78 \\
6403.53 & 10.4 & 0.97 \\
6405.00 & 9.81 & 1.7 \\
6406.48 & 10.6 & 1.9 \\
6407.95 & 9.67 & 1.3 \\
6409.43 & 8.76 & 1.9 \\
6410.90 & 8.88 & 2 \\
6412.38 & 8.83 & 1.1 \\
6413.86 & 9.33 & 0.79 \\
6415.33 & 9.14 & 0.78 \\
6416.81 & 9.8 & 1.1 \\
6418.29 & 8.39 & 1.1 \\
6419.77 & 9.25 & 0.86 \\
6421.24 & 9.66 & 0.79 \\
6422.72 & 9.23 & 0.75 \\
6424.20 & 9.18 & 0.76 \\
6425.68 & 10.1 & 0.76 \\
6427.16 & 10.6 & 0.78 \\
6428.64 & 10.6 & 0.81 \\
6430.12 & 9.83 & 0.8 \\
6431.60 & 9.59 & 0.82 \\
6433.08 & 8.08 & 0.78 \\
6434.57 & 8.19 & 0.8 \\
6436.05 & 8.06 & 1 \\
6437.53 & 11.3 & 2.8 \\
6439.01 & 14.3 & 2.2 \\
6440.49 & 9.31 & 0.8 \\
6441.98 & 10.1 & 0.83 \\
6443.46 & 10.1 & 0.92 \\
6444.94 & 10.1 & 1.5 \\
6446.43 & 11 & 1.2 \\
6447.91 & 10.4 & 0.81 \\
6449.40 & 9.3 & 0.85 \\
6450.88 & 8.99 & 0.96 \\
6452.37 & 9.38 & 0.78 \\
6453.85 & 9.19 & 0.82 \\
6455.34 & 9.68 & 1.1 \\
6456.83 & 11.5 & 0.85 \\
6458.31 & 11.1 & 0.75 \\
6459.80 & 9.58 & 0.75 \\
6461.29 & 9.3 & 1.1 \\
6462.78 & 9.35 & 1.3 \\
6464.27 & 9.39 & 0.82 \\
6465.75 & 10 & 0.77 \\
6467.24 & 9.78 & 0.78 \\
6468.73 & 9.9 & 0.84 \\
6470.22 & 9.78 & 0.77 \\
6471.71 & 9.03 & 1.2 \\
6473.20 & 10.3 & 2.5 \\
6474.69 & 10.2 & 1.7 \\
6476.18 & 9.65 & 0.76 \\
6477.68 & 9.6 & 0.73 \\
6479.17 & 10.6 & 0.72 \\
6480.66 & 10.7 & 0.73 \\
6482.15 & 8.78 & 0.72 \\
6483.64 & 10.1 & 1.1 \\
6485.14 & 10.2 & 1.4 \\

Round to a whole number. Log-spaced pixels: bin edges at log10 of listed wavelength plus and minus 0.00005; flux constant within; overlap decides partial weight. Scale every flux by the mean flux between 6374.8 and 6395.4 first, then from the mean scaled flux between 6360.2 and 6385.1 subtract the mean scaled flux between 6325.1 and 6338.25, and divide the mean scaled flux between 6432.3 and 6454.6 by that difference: 43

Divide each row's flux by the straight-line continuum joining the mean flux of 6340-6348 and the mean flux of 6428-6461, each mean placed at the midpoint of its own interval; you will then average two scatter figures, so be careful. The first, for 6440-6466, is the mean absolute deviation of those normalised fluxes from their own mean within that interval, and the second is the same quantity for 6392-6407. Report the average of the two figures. 0.056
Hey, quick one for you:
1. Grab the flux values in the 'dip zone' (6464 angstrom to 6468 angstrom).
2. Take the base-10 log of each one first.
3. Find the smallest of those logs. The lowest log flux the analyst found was 0.97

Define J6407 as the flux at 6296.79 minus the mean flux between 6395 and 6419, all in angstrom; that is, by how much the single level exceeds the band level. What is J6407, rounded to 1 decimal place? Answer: 0.2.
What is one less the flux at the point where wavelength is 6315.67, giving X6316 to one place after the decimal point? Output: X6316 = -9.3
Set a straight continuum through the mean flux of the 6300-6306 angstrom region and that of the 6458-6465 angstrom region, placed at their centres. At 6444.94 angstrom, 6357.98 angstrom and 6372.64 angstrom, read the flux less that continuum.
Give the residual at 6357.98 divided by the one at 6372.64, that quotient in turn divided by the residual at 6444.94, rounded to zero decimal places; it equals -1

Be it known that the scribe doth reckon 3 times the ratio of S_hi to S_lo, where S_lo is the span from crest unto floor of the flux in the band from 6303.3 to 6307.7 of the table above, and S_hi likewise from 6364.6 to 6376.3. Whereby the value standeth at 3.1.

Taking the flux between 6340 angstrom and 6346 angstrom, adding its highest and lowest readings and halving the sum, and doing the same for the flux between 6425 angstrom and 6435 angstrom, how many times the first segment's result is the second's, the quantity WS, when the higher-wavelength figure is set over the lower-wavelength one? 0.93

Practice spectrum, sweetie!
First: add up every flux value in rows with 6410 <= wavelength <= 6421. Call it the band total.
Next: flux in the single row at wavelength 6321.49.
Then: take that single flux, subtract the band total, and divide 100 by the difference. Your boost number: -1.82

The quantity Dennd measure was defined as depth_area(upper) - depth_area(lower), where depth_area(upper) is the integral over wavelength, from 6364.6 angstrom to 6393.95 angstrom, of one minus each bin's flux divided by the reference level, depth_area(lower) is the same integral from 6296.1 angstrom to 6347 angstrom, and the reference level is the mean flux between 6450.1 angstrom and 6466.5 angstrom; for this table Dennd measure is -2.0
